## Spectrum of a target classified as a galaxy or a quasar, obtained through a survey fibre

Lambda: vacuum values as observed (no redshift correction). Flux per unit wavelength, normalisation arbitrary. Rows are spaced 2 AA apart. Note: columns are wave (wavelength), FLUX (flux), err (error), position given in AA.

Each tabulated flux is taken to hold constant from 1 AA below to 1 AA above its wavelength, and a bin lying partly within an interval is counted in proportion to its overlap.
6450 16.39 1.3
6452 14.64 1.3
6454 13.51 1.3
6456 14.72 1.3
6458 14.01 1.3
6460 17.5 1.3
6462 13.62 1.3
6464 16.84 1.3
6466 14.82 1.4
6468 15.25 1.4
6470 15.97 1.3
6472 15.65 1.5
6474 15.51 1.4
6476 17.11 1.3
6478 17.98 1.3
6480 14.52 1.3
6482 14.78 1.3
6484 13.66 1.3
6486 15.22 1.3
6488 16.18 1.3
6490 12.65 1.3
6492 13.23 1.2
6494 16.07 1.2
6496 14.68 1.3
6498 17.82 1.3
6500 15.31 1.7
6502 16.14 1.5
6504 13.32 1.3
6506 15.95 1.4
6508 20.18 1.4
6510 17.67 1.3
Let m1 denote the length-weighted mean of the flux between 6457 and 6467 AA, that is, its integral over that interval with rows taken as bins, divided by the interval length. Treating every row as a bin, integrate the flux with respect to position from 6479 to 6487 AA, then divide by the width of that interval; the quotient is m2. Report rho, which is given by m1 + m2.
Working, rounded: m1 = 15.4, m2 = 14.5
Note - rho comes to 29.9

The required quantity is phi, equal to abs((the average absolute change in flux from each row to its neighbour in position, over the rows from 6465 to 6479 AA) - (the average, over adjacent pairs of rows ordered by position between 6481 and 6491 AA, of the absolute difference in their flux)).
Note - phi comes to 1.11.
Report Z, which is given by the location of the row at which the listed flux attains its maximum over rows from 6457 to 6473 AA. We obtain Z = 6460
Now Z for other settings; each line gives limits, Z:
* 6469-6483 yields 6478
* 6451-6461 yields 6460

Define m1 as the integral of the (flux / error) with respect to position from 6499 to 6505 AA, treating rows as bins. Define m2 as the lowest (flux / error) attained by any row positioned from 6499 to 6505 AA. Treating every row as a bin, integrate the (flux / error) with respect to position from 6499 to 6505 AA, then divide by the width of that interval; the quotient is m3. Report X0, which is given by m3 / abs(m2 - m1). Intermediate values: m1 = 60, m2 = 9.0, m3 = 10.0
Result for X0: 0.196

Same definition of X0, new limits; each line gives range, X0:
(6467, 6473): 0.197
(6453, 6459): 0.198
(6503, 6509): 0.194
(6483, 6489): 0.196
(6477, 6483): 0.197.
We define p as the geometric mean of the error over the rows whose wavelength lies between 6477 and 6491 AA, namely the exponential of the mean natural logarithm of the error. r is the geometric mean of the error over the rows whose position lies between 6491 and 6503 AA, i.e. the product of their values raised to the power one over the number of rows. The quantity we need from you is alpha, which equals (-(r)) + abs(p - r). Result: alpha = -1.30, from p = 1.30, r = 1.36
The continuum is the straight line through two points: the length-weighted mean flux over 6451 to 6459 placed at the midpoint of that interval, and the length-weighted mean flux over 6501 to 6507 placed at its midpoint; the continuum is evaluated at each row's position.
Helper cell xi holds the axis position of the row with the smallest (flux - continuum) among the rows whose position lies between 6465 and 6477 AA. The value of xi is 6466 AA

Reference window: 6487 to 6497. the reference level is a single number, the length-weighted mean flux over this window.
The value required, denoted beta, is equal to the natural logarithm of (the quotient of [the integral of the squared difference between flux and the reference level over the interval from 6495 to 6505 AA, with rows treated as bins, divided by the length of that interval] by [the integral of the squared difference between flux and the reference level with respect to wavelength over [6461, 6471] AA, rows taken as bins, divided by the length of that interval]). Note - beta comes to 0.6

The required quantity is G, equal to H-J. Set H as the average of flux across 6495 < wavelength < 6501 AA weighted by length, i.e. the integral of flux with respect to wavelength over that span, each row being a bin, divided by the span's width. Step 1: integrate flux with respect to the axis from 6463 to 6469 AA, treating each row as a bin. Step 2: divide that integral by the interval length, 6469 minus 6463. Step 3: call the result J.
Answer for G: 0.3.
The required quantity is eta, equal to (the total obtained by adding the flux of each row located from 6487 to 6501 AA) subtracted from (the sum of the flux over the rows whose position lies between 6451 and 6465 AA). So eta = -1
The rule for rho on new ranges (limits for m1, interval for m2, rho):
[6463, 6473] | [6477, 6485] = 30.9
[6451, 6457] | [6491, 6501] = 29.7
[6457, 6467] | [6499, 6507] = 30.5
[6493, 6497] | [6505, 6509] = 33.4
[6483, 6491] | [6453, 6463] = 29.1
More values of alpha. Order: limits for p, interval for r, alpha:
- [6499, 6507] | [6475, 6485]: -1.13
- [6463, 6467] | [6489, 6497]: -1.15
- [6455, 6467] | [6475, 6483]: -1.28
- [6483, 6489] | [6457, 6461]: -1.30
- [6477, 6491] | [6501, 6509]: -1.30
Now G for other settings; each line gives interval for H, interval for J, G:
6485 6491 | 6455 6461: -0.7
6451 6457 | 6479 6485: 0.0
